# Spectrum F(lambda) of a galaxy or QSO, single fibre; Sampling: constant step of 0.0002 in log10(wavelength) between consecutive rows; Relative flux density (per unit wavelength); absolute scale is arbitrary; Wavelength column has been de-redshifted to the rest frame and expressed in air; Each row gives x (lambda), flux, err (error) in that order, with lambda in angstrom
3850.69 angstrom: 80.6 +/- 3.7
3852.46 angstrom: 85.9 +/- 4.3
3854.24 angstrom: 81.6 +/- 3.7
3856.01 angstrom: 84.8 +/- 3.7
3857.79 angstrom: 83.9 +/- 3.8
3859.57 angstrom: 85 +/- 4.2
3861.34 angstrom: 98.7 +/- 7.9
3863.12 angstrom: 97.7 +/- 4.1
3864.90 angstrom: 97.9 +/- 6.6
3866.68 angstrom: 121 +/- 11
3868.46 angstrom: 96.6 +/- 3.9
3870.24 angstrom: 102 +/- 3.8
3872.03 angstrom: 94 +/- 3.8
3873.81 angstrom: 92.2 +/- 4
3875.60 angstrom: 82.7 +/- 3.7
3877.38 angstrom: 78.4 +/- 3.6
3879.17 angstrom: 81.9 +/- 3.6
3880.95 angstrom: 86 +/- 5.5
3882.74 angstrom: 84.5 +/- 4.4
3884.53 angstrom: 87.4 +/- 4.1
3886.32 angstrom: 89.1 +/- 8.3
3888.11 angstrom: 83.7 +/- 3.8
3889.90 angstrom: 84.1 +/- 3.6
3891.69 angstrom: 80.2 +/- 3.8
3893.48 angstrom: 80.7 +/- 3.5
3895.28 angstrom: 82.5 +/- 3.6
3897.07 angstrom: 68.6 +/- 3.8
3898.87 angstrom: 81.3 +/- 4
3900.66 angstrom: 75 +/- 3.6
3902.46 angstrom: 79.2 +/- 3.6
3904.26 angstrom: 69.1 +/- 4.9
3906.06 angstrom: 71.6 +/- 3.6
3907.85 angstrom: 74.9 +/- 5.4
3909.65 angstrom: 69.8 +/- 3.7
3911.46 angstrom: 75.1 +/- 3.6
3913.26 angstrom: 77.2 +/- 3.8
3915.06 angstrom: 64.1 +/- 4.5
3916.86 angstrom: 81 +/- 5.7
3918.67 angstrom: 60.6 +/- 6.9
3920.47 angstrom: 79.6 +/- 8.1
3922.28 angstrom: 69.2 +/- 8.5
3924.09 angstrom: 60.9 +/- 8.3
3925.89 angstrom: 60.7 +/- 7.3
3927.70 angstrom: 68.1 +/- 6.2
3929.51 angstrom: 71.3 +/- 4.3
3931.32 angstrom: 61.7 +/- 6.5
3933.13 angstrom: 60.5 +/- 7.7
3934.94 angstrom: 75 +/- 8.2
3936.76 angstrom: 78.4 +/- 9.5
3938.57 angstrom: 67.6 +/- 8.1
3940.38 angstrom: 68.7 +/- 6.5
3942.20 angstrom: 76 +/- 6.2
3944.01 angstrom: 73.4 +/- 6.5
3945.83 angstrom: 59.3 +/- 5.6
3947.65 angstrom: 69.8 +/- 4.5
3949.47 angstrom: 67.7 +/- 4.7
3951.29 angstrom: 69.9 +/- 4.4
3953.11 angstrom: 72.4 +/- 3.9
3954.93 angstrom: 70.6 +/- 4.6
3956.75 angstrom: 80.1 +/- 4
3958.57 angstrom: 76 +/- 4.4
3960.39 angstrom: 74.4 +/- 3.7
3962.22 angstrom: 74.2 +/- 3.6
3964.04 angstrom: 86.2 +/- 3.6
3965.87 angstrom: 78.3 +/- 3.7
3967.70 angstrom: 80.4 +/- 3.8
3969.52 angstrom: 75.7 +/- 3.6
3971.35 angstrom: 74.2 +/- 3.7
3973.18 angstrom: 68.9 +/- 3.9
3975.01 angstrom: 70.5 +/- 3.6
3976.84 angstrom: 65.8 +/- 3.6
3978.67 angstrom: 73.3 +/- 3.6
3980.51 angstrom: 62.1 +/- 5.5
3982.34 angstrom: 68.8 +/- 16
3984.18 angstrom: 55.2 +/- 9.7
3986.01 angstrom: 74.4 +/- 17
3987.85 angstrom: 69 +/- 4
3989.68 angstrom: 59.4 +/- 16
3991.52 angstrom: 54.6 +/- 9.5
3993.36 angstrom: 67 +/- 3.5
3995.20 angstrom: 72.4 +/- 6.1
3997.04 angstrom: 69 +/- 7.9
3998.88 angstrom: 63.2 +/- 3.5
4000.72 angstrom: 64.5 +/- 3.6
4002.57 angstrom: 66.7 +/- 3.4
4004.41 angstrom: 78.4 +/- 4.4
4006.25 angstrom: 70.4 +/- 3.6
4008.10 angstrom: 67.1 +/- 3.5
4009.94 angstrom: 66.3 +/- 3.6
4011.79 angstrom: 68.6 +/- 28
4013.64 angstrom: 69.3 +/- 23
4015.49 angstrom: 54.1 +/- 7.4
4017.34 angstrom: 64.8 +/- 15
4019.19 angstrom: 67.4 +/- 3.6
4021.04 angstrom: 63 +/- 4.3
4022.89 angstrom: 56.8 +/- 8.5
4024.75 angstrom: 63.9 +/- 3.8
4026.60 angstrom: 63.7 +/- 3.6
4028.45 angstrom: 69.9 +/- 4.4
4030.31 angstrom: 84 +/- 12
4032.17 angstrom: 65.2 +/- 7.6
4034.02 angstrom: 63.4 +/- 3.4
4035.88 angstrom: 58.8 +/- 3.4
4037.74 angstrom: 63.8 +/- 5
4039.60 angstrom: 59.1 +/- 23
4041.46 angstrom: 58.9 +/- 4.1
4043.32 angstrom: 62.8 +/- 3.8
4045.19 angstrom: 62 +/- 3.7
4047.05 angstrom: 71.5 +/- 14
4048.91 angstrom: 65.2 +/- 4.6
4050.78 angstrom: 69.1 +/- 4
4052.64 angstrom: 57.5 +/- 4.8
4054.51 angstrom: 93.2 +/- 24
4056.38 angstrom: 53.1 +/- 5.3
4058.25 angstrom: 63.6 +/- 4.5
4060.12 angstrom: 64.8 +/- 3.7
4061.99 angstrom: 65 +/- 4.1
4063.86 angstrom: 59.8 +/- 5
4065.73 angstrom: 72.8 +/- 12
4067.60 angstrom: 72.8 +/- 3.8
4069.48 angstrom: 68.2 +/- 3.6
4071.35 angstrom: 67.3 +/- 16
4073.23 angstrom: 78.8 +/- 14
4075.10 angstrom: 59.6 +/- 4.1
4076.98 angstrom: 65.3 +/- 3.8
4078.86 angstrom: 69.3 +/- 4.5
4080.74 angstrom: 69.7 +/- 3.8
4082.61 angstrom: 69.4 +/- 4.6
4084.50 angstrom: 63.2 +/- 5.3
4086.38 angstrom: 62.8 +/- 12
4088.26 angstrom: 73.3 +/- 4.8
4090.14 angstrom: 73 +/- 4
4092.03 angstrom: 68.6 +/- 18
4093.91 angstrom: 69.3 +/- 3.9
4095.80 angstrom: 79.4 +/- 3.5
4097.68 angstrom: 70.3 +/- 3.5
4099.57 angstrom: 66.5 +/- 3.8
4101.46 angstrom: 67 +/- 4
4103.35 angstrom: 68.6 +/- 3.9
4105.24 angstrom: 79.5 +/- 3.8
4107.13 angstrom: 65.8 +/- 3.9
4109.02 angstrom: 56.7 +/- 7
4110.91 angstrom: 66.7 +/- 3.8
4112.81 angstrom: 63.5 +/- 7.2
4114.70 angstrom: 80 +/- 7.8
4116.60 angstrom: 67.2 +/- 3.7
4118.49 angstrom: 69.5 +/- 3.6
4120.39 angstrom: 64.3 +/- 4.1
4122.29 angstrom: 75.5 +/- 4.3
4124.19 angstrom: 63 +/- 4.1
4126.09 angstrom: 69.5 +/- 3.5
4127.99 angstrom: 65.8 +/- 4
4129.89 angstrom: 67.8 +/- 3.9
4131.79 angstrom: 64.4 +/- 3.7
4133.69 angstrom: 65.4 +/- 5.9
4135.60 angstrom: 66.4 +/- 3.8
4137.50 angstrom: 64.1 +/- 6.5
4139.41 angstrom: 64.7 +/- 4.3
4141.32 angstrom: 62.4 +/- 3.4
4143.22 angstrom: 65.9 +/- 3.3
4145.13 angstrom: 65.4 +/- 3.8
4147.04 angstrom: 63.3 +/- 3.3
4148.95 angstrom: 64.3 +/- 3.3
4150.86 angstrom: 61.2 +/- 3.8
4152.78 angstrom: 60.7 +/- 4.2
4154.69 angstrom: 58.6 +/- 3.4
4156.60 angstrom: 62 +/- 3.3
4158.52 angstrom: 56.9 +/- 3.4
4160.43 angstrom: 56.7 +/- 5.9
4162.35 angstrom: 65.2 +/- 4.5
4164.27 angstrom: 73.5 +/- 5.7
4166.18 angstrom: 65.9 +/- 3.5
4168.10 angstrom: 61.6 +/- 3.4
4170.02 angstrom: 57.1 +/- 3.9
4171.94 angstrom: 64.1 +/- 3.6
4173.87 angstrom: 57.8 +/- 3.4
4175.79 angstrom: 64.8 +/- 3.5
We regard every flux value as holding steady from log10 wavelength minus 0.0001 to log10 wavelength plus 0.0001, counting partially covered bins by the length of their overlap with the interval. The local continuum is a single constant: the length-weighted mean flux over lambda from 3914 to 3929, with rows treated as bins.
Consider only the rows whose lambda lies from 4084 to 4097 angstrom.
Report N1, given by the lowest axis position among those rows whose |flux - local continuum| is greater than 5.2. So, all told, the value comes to 4086.38 angstrom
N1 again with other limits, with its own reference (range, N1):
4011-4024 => 4015.49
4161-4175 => 4164.27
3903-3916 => 3907.85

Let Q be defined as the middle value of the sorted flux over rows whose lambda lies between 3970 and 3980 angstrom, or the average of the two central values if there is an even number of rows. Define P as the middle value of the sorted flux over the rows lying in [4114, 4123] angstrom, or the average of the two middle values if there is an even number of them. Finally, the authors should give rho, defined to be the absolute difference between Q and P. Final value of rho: 1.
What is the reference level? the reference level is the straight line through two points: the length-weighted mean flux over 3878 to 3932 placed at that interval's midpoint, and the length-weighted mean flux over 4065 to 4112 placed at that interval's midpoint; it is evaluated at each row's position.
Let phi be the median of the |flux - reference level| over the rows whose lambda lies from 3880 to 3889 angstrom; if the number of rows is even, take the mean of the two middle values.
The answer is 9.8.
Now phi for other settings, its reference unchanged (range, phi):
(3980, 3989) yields 3.8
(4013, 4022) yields 6.6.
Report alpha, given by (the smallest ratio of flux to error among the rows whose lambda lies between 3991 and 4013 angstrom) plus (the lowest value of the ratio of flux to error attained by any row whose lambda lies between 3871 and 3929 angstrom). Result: 10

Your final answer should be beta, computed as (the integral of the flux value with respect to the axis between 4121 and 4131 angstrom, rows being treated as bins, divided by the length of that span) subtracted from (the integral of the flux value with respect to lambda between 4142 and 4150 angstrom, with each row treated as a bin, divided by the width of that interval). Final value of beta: -3.5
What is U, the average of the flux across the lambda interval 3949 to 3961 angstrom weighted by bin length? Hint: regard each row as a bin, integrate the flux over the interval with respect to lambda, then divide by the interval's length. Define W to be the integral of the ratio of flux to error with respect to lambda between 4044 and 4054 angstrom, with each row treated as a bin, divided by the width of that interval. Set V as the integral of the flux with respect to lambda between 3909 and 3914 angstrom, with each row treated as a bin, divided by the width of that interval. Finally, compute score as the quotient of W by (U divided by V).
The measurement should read 13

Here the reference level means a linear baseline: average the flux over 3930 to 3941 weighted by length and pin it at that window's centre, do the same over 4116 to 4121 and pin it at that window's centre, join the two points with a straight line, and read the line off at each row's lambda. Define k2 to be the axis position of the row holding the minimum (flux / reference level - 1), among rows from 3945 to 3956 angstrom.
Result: 3945.83 angstrom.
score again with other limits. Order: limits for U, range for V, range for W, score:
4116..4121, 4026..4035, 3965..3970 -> 22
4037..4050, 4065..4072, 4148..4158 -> 19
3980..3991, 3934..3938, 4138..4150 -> 21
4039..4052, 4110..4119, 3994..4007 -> 18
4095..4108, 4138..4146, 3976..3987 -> 10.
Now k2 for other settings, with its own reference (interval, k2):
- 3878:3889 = 3879.17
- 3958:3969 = 3962.22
